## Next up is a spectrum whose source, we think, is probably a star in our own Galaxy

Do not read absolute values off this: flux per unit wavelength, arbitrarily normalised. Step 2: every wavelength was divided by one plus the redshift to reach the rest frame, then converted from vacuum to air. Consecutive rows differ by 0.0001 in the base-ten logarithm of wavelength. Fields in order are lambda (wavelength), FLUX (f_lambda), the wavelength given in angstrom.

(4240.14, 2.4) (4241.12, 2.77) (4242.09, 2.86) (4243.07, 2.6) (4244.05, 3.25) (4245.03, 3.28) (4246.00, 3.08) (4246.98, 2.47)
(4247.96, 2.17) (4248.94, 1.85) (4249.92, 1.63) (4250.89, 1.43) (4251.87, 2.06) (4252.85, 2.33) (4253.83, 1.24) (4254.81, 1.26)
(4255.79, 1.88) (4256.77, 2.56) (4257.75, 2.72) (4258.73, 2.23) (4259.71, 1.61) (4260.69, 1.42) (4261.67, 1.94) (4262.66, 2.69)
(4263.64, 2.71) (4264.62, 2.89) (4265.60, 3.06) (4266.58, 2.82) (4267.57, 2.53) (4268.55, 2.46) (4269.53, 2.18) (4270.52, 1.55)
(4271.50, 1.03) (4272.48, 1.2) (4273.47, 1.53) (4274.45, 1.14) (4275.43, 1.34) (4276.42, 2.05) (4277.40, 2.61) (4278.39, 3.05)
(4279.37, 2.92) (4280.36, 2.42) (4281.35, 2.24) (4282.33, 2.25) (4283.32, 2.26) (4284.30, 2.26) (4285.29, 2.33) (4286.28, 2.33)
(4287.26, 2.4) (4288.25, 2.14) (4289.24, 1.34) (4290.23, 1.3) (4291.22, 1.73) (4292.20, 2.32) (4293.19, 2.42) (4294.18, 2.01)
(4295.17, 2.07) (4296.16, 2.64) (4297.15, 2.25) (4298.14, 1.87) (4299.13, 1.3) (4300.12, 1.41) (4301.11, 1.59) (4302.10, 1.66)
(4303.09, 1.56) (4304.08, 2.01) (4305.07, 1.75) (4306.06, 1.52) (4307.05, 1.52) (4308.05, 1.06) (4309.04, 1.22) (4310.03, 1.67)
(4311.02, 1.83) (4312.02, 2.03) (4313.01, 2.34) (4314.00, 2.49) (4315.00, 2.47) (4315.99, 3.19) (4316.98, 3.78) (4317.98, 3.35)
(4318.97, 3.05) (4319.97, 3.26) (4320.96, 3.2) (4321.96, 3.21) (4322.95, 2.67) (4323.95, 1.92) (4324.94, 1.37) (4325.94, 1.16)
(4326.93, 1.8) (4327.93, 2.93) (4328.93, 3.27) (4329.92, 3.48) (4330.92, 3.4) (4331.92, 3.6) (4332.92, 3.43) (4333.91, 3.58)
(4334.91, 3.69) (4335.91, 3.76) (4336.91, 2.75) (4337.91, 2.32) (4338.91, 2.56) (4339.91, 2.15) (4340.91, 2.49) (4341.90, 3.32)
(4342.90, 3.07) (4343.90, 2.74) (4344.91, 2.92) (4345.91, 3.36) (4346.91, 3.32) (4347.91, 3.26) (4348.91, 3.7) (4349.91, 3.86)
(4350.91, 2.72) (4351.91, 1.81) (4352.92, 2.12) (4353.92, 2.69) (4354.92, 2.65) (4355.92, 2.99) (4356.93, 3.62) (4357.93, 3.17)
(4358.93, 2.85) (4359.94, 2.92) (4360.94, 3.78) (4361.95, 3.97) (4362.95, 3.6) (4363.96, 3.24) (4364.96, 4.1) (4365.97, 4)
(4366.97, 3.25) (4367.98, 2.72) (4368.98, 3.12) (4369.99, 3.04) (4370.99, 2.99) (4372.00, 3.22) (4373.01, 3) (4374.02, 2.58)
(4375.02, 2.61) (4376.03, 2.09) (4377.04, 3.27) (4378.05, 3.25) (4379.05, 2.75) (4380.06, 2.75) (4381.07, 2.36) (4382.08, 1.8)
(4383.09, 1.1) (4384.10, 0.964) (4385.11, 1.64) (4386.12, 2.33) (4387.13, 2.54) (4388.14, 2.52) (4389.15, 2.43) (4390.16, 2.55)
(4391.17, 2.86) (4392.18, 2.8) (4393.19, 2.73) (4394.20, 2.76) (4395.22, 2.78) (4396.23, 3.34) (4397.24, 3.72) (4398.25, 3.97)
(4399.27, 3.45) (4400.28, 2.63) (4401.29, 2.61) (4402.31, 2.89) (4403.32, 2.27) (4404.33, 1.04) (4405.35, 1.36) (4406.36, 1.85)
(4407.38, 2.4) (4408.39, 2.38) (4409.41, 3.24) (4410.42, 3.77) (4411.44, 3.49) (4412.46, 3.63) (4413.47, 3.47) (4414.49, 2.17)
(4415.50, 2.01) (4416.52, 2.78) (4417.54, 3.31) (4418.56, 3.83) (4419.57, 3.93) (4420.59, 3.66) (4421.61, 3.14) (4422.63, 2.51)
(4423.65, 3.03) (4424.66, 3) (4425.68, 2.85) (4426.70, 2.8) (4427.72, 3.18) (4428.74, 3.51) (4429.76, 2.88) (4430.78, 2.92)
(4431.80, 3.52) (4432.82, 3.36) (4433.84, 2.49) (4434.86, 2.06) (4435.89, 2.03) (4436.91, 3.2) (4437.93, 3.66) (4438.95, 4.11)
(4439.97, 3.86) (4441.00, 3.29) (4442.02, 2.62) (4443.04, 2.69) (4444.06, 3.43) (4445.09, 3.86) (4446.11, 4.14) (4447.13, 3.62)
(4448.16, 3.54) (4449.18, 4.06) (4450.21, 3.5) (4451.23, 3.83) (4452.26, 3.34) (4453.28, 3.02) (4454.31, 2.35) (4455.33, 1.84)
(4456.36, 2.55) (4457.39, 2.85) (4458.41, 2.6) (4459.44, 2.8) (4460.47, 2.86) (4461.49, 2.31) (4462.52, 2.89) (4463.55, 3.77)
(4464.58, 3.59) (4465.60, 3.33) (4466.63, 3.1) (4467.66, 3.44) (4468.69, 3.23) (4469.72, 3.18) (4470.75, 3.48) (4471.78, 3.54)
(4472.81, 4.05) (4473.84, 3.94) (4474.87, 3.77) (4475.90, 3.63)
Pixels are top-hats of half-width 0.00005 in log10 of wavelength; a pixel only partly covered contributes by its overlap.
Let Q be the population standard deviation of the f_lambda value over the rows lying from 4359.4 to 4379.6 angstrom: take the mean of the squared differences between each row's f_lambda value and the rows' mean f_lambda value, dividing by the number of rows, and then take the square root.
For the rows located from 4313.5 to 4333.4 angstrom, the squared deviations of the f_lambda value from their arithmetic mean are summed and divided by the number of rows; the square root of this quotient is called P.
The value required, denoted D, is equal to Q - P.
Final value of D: -0.2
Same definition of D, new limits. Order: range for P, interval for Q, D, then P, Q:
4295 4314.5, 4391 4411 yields 0.3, 0.41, 0.73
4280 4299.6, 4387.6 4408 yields 0.3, 0.38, 0.68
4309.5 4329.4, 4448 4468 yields -0.2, 0.73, 0.56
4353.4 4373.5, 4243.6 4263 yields 0.2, 0.44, 0.62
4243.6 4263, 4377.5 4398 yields 0.0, 0.62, 0.67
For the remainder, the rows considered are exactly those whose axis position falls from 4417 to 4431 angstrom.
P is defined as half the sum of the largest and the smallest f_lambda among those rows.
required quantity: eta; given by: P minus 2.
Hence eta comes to 1.2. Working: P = 3.2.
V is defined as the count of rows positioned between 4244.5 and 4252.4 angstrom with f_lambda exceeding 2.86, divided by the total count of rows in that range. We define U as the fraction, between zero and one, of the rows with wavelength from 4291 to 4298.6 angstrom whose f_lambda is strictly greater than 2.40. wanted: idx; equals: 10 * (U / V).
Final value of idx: 10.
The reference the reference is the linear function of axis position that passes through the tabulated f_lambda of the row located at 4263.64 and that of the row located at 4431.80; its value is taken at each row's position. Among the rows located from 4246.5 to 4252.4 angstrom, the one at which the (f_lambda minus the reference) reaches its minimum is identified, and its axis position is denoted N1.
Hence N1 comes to 4250.89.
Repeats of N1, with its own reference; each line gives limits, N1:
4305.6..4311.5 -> 4308.05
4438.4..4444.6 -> 4442.02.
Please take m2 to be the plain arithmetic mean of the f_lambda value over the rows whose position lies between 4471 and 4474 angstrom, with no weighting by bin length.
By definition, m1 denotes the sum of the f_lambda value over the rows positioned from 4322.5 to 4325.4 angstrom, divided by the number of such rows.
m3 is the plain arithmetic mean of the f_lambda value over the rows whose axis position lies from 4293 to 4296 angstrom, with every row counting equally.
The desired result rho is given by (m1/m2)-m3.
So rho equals -1.6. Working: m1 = 2.0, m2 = 3.8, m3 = 2.2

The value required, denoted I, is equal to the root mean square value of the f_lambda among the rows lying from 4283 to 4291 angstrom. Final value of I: 2.1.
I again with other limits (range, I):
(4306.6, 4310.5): 1.4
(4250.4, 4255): 1.7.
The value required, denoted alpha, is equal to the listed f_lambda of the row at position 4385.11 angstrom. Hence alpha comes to 1.64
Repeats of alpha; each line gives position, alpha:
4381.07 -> 2.36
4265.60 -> 3.06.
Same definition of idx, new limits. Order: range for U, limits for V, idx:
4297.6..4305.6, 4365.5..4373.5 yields 0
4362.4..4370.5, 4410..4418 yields 16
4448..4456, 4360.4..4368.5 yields 9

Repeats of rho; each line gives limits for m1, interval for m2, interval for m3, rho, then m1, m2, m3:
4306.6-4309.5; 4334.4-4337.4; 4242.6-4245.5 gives -2.7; 1.3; 3.4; 3.0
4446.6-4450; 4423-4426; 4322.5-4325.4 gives -0.7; 3.7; 3.0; 2.0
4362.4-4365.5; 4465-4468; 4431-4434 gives -2.0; 3.6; 3.3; 3.1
